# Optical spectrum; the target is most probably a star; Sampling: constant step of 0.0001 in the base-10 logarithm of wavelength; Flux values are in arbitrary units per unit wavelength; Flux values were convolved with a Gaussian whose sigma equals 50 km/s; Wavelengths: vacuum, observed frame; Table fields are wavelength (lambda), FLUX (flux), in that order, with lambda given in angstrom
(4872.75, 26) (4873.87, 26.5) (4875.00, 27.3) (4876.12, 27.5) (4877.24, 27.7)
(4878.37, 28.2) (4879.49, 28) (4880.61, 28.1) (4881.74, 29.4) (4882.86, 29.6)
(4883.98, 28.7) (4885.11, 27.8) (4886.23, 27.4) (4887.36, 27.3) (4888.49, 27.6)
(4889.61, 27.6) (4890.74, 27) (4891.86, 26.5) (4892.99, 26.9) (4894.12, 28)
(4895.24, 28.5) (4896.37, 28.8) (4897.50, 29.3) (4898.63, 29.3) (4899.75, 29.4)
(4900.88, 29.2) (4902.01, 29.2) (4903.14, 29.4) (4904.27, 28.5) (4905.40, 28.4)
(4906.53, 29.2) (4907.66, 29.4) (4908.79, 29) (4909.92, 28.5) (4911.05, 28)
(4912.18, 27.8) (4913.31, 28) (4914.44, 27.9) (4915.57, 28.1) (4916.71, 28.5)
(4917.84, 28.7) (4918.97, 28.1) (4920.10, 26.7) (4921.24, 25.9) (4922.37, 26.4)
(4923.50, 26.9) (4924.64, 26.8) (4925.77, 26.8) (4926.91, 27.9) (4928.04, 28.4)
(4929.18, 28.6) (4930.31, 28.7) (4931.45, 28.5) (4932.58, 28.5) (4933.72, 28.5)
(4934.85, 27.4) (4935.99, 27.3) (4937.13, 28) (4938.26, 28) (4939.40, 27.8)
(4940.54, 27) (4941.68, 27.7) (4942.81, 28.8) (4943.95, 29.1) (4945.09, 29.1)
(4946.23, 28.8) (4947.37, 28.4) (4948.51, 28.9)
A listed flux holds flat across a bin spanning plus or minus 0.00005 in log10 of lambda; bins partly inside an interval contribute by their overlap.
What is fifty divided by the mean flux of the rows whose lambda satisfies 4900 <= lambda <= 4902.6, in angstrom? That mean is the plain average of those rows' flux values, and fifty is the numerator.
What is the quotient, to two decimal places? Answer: 1.71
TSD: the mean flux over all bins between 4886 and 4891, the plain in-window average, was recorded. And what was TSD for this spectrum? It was 27.4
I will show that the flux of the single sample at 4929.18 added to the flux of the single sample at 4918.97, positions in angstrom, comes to 56.7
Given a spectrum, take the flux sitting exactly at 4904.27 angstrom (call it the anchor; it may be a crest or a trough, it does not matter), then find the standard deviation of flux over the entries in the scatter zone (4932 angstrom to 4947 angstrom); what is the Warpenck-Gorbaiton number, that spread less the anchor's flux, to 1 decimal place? -27.8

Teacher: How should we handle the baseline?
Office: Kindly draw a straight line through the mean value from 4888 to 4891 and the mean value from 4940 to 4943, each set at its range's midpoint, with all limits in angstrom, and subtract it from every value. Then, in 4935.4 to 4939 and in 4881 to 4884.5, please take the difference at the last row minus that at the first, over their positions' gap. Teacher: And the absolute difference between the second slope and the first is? 0.62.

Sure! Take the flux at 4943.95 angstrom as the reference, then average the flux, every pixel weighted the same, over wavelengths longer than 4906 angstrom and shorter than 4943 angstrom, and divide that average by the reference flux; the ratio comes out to 0.96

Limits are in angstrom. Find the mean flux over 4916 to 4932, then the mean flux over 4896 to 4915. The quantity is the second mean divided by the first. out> 1.04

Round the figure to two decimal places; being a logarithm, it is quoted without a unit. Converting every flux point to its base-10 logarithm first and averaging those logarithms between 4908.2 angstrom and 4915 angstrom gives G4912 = 1.45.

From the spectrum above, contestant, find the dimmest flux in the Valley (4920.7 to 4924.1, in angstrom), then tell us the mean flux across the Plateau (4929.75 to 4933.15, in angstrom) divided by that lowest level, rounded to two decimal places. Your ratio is 1.10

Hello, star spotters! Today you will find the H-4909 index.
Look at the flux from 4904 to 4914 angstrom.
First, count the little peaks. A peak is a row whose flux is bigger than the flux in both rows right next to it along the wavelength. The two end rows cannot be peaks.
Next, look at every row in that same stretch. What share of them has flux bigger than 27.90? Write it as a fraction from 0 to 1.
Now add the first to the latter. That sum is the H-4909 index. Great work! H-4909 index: 1.9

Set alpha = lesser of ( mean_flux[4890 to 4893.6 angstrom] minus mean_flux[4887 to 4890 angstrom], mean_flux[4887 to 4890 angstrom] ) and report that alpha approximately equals -0.7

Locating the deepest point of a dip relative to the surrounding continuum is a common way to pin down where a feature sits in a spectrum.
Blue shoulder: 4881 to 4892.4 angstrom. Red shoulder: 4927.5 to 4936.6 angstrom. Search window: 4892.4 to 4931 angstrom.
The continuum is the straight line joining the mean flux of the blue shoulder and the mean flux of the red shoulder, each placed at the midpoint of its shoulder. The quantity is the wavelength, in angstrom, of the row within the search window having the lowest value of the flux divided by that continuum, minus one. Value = 4921.24 angstrom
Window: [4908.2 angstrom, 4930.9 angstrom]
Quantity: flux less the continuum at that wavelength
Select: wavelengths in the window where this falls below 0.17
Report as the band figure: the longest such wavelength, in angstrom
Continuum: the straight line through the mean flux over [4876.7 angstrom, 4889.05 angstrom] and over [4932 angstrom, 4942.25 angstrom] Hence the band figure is 4926.91 angstrom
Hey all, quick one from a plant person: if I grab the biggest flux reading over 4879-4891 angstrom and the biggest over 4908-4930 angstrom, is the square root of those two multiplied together 29.30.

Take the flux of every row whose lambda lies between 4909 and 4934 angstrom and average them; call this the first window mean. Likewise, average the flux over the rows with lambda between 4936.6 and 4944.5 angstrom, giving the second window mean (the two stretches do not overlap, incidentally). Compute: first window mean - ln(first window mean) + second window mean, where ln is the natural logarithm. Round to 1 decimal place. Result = 52.6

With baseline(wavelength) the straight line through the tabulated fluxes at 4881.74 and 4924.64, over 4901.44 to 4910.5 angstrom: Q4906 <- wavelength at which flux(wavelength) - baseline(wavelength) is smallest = 4905.40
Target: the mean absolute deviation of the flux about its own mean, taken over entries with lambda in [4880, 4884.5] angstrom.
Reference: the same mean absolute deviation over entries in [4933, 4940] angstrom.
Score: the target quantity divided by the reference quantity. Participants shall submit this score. 1.65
